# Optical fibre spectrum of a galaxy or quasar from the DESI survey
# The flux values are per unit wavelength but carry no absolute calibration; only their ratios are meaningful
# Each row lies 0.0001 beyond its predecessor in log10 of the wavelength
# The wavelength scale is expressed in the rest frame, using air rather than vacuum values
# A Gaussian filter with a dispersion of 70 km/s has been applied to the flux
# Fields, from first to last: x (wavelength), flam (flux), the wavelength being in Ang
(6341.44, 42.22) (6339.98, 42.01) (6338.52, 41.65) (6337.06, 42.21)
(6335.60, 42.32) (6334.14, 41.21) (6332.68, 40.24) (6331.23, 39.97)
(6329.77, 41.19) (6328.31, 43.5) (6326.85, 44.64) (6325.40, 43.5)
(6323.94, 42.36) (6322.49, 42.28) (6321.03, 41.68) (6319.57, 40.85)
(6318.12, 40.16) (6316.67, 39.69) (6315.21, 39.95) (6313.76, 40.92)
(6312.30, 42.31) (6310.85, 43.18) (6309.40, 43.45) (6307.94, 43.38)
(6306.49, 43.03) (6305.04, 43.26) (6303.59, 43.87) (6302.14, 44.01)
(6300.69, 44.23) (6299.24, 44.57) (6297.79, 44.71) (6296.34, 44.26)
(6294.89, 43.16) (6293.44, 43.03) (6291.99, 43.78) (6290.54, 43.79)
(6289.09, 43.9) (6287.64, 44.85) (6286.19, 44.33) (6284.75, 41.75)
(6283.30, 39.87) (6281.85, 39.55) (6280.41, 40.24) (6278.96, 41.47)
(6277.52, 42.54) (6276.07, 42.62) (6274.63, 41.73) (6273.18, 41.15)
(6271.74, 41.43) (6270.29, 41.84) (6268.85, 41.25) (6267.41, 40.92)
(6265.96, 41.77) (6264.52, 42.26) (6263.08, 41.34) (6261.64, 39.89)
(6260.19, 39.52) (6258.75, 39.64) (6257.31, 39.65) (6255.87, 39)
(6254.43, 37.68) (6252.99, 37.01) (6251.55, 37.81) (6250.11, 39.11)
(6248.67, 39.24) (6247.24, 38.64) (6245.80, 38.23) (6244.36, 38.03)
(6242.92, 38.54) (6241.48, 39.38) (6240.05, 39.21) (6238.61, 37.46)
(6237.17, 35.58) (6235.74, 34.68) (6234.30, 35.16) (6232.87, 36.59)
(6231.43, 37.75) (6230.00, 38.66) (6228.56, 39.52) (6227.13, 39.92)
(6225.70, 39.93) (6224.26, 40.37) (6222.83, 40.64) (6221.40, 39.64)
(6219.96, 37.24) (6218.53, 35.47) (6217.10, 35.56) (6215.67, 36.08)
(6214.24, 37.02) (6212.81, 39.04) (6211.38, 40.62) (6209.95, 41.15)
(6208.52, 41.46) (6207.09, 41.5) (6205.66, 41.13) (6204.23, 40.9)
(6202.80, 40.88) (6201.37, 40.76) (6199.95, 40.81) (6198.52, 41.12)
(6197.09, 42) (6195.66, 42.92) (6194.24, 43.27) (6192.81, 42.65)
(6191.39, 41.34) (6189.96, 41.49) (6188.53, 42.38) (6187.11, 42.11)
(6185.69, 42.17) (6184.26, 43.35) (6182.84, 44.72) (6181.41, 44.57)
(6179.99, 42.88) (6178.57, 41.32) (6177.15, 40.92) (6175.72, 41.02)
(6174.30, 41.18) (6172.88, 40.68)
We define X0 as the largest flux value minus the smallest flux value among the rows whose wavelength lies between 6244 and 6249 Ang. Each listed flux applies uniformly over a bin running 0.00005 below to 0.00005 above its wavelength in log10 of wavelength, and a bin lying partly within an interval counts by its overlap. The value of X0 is 1.2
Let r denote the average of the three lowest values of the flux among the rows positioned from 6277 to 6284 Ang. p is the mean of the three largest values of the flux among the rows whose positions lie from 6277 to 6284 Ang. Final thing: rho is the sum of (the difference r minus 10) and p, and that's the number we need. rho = 71.3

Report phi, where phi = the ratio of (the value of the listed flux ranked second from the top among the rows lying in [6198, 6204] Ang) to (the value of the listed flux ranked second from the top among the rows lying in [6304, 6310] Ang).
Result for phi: 0.94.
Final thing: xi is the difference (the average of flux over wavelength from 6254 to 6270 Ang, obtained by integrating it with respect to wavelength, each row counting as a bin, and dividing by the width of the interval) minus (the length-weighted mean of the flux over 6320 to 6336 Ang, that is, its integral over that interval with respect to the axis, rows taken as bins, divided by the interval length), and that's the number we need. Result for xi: -1.7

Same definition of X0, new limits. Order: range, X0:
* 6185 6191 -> 0.9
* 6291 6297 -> 1.2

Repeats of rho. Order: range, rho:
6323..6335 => 74.3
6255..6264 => 69.7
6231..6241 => 63.3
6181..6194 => 75.9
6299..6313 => 77.1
